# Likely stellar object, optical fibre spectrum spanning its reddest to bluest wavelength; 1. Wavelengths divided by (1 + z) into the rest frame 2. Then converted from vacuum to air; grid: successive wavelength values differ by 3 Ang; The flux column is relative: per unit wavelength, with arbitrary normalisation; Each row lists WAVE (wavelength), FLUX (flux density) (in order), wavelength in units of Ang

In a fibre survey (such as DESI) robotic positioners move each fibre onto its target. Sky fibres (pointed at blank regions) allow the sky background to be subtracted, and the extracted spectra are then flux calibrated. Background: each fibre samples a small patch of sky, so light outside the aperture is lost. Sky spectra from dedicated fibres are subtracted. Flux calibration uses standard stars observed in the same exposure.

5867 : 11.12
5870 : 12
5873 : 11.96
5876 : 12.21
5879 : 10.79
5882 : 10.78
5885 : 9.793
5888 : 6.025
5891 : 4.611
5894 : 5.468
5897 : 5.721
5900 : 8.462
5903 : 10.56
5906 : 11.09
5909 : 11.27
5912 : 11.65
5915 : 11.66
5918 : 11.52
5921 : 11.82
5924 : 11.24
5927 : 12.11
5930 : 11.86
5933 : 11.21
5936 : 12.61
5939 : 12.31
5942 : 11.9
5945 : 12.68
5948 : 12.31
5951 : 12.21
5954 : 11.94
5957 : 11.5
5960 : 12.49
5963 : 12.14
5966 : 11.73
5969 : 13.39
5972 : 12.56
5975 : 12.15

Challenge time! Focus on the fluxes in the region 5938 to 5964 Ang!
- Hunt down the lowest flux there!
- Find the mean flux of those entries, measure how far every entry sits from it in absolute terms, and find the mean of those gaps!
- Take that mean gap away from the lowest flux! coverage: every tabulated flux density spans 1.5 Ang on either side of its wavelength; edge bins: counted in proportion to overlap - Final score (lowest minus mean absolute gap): 11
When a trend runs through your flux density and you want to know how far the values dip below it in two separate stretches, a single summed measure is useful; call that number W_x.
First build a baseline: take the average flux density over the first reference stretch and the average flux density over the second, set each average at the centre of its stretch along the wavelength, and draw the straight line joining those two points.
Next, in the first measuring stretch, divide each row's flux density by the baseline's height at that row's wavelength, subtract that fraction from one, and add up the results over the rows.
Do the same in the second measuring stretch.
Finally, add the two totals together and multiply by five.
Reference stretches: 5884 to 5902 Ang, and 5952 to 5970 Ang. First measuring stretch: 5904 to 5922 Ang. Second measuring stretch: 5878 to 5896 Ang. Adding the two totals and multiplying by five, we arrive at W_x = -21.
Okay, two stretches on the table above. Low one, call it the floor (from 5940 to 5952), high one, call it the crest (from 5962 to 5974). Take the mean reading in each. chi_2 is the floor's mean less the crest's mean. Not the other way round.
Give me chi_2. -0.2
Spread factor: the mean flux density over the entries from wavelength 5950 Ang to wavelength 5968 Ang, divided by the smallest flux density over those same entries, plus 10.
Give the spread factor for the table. 11.0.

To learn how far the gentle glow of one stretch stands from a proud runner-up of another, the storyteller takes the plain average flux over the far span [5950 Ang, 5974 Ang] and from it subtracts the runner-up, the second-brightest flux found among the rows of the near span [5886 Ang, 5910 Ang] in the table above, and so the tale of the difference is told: 1.2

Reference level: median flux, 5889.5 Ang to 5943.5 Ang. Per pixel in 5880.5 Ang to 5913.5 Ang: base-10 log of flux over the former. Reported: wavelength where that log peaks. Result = 5912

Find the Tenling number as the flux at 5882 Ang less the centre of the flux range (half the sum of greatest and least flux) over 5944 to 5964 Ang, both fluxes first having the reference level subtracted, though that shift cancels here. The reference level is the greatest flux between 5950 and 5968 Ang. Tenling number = -1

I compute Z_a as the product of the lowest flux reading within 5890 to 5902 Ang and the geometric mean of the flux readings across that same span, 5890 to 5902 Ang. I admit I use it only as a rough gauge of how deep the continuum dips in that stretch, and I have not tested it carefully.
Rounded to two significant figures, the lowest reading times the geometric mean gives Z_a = 27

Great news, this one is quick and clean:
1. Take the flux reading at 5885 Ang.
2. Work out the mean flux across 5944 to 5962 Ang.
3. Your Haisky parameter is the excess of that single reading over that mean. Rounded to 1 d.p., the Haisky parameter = -2.4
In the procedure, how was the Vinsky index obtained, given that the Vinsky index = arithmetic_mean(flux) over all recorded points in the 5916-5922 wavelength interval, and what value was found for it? 11.7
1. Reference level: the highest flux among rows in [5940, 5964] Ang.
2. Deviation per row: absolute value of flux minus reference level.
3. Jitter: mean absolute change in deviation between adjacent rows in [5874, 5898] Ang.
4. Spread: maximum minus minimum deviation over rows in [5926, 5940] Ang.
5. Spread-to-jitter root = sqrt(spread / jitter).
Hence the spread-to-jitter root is 1.06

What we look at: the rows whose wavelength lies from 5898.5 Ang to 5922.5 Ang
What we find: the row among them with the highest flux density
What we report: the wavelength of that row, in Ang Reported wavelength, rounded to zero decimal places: 5921 Ang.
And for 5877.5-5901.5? 5879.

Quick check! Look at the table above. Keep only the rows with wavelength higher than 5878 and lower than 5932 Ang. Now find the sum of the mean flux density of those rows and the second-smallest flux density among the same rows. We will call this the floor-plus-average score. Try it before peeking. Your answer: 15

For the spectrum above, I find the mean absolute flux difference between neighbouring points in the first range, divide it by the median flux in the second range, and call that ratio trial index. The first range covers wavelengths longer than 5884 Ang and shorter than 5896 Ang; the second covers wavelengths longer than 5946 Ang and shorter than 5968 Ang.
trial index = 0.17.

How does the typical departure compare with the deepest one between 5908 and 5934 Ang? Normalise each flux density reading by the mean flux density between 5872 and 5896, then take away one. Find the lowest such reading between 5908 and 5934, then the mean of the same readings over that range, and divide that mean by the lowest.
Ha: 1.17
